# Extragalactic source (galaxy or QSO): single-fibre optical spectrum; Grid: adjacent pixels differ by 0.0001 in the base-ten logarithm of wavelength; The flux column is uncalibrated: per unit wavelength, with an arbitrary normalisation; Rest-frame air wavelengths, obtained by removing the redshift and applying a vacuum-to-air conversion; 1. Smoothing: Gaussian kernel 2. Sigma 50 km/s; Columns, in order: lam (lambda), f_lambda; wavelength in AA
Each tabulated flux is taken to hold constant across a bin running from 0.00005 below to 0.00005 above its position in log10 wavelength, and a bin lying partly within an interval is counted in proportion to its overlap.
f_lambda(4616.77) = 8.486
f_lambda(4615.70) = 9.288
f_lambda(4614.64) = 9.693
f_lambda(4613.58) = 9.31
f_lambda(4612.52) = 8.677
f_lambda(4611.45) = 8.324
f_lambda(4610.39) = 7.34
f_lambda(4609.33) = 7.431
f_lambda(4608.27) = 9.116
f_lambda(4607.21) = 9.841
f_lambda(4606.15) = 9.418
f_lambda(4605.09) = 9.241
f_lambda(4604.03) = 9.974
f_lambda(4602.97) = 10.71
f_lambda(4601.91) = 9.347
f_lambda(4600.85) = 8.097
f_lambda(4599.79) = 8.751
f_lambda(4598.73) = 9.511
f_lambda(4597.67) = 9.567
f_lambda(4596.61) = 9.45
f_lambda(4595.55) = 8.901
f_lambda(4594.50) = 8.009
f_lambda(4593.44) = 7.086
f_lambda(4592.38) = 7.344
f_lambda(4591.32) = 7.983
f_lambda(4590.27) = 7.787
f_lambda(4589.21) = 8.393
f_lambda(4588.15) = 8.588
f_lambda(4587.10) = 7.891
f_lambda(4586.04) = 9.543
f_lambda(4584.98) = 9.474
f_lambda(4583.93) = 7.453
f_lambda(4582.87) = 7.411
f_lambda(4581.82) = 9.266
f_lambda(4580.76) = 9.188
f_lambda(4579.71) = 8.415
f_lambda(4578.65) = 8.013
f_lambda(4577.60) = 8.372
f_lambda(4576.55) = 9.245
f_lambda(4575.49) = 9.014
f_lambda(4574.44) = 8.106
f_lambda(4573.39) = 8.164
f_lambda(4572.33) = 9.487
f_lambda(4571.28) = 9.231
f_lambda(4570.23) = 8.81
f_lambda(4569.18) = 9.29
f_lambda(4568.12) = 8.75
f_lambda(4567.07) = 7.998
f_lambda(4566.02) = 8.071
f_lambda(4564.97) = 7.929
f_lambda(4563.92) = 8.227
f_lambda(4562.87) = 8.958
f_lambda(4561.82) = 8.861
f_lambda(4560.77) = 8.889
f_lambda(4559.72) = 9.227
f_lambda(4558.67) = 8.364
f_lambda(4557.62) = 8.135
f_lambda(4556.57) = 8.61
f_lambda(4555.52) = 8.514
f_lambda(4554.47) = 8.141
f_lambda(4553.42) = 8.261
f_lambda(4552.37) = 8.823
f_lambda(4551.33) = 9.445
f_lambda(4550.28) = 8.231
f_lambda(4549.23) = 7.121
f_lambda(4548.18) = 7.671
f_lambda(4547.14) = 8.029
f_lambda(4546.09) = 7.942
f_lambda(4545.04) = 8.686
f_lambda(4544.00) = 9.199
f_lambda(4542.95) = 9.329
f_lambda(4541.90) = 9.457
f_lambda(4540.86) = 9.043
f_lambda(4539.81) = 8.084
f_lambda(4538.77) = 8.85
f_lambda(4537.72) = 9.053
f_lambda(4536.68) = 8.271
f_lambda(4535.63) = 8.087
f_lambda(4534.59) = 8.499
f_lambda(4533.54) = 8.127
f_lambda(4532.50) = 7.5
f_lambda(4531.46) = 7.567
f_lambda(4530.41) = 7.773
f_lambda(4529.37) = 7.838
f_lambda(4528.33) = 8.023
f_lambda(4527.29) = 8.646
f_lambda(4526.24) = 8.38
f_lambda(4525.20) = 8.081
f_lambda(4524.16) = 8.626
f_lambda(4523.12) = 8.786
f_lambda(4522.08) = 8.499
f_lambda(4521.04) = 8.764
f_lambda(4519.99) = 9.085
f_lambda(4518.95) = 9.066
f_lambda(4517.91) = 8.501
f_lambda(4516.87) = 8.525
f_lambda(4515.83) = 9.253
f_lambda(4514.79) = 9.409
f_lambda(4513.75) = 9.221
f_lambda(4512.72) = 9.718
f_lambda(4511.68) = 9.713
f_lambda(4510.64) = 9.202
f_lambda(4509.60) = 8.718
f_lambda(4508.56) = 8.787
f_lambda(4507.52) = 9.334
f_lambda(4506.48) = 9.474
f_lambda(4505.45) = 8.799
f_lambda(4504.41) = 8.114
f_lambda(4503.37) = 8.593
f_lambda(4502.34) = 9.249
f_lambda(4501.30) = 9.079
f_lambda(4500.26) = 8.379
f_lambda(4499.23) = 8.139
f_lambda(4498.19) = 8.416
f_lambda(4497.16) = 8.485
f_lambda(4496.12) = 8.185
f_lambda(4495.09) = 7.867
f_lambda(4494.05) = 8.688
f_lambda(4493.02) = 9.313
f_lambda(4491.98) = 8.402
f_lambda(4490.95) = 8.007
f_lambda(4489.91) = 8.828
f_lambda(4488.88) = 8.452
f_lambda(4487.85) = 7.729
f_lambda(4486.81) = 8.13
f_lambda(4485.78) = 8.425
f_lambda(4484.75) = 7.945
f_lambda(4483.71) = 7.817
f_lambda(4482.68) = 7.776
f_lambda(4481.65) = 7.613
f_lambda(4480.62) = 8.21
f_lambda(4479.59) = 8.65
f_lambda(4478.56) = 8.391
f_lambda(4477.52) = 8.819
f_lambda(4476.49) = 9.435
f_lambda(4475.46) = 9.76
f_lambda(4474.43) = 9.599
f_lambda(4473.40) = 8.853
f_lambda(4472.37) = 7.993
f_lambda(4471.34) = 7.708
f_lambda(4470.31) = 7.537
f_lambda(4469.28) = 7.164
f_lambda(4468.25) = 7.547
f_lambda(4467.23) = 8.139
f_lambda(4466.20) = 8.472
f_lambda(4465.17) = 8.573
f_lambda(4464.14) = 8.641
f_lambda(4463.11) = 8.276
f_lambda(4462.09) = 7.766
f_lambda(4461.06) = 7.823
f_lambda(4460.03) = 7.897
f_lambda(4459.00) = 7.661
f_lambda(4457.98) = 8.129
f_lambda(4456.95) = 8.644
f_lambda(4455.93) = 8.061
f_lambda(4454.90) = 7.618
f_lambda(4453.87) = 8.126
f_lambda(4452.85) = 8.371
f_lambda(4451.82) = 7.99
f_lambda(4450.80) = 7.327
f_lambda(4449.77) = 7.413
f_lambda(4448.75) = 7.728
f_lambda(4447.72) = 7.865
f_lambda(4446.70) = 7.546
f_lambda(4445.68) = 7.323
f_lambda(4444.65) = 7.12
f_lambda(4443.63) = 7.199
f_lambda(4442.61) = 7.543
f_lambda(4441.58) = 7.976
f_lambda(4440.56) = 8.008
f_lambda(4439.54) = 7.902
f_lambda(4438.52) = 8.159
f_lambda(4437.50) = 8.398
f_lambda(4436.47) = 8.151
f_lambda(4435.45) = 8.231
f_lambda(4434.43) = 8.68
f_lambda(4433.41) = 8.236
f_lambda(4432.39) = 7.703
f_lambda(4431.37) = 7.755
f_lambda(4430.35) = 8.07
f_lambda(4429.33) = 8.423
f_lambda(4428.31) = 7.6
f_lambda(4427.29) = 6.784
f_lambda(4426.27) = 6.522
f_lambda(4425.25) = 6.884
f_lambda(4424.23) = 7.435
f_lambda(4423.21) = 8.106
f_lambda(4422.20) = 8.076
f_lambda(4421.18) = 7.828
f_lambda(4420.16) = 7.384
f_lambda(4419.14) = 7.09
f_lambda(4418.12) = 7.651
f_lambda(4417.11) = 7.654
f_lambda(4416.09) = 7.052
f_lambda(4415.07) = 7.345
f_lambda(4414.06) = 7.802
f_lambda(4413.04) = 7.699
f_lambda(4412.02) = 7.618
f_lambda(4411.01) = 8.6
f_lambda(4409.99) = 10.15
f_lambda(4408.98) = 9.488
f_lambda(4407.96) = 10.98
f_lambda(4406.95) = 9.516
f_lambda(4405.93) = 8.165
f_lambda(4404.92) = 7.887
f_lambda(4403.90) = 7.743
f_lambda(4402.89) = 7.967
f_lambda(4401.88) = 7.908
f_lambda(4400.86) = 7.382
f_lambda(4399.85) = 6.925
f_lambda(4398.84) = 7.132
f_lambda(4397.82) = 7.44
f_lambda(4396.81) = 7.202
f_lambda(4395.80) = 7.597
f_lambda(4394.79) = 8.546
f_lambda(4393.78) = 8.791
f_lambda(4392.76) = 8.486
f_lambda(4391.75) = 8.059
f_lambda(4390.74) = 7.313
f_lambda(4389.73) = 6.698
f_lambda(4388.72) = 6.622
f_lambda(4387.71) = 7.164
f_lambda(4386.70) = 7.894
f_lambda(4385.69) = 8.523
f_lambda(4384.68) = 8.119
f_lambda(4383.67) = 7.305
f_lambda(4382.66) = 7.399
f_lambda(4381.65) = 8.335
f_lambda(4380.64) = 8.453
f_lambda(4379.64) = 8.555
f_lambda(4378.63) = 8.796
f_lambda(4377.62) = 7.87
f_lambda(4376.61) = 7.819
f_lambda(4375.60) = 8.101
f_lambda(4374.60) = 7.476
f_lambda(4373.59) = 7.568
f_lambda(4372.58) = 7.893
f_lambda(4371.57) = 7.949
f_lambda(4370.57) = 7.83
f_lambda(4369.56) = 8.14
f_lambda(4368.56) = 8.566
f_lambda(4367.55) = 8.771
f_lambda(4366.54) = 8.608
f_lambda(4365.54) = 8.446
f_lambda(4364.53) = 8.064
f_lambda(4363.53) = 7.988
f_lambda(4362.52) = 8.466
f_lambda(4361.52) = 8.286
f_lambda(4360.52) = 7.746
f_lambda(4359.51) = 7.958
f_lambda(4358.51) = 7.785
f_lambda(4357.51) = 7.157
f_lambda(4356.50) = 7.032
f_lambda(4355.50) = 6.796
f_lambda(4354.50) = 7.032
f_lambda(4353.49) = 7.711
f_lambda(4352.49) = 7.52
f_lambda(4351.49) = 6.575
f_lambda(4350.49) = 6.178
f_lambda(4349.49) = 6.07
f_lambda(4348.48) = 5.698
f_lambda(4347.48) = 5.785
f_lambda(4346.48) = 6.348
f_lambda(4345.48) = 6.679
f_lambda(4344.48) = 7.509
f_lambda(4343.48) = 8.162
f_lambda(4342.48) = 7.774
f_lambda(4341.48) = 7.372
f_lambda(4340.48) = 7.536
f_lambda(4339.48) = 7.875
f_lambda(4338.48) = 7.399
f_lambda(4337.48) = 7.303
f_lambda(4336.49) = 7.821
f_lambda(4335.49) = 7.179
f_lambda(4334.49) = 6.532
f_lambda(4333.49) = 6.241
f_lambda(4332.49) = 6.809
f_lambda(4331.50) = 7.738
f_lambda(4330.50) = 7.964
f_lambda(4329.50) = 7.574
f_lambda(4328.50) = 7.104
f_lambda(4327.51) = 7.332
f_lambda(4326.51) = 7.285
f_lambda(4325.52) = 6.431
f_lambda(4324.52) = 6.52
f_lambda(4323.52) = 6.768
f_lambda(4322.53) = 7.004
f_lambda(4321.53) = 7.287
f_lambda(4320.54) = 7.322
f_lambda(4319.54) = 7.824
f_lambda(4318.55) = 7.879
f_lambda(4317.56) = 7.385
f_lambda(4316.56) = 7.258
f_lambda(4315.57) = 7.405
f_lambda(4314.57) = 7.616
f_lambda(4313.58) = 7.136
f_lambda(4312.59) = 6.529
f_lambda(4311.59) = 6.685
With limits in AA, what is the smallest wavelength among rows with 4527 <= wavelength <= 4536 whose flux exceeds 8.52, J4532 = 4527.29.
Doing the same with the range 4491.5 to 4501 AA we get 4493.02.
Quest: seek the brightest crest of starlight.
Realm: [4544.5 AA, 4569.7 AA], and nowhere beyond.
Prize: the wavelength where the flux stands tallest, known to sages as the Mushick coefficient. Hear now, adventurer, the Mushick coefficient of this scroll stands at 4551.33 AA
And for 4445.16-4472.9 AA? 4456.95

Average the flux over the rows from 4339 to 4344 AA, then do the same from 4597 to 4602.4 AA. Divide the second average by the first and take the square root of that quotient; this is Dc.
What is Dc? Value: 1.08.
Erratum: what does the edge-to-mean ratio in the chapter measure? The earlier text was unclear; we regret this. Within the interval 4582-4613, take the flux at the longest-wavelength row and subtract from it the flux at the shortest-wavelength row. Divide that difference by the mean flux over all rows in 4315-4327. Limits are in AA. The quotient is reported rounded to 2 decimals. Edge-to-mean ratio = 0.18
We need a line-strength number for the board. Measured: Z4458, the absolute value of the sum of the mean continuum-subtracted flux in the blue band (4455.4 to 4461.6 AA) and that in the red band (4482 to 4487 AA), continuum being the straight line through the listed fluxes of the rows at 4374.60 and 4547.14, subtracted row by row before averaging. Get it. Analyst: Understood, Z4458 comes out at 0.5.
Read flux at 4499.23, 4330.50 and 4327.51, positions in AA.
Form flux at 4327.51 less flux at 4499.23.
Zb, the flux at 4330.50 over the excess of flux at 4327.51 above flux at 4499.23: -10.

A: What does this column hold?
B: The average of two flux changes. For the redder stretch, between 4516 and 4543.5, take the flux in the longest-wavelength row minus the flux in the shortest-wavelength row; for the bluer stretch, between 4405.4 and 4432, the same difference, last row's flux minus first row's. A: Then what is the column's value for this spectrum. 0.20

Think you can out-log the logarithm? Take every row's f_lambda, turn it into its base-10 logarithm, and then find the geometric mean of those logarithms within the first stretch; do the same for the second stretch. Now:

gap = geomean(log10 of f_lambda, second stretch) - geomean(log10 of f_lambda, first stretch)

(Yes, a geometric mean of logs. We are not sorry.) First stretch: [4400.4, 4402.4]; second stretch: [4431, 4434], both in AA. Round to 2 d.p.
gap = 0.01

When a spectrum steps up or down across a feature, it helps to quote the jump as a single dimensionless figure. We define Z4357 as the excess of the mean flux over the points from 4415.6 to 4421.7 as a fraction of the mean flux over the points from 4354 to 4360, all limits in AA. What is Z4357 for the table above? 0.02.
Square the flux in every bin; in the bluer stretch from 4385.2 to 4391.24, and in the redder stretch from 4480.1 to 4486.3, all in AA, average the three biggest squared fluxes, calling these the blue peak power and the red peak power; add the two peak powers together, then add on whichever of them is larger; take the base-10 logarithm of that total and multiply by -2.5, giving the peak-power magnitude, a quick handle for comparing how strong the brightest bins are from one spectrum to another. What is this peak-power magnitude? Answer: -5.74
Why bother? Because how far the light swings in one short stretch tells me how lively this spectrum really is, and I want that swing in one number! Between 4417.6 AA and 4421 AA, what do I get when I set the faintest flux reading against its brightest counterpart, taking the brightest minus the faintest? 0.56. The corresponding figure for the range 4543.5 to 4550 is 2.08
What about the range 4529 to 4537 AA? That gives 1.00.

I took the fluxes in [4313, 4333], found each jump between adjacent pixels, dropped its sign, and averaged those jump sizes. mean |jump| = 0.32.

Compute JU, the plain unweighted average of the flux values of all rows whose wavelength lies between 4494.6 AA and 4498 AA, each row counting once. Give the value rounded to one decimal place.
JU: 8.2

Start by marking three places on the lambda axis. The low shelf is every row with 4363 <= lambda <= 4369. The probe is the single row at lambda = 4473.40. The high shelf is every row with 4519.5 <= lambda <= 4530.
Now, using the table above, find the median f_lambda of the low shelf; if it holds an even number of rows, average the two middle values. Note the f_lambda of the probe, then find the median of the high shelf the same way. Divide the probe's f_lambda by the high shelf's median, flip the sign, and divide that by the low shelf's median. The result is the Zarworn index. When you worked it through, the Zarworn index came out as -0.122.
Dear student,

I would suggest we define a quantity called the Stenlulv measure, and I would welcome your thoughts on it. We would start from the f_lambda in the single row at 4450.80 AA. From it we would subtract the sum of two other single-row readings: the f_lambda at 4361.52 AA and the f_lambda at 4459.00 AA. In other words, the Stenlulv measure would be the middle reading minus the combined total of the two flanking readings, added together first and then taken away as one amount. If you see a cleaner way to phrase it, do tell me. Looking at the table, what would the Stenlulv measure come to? -8.6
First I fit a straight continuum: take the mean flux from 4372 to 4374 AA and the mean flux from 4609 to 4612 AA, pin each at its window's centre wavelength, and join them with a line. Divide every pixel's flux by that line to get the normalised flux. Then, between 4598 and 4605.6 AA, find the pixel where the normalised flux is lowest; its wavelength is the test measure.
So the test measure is 4600.85 AA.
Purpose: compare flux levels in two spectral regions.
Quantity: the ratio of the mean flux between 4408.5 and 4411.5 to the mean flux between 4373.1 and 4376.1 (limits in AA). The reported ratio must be 1.22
